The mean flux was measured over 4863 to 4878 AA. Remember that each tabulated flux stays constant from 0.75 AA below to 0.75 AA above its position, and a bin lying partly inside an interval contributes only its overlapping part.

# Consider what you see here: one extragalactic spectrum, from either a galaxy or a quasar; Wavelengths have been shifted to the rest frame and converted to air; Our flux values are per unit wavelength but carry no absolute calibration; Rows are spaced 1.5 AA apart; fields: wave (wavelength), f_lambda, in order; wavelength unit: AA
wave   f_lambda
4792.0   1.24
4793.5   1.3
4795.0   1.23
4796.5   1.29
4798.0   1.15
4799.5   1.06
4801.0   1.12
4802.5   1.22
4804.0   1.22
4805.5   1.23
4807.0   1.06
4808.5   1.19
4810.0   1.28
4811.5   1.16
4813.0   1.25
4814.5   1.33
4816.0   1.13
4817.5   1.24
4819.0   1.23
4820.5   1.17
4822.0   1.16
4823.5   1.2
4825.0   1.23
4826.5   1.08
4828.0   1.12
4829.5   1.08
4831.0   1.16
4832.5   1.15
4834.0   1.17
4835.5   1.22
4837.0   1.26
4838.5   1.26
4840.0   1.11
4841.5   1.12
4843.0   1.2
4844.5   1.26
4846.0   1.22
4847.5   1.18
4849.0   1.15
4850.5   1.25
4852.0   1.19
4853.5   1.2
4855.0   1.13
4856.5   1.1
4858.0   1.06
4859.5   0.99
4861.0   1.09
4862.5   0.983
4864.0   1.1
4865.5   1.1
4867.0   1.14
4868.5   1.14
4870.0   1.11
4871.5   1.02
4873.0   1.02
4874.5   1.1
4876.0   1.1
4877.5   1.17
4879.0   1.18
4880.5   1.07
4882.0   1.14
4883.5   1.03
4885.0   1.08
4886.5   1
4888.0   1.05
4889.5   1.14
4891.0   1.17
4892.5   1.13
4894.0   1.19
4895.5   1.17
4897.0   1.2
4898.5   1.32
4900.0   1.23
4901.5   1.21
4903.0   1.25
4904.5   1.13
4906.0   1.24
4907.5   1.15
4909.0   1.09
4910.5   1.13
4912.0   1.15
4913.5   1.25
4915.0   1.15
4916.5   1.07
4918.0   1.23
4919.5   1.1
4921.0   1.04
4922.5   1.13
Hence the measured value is 1.10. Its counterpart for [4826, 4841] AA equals 1.16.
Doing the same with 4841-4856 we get 1.19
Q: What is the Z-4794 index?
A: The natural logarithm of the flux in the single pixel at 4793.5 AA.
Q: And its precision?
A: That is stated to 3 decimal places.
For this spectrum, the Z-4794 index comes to 0.262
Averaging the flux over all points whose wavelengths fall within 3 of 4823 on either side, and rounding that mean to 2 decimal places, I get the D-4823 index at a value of 1.19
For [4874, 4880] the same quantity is 1.14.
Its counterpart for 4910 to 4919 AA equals 1.16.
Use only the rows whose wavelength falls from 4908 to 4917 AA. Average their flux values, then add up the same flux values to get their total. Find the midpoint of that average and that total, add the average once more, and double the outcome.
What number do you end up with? 10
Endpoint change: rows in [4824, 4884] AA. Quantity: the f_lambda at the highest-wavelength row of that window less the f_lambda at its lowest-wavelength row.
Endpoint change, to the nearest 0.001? -0.200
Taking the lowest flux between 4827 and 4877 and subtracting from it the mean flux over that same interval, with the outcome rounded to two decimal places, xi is -0.15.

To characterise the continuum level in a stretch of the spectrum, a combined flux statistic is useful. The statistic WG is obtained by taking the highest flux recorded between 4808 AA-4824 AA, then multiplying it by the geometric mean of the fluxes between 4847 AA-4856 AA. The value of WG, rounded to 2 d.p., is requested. 1.57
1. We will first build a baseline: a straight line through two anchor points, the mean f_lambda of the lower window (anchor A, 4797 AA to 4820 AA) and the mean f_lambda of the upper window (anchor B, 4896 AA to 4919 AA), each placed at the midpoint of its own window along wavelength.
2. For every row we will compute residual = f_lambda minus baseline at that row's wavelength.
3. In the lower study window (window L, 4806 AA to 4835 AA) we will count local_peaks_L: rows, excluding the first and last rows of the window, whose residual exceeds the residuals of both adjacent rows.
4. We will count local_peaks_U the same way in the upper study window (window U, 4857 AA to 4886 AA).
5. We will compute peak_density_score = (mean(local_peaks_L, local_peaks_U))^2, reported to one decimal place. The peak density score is 25.0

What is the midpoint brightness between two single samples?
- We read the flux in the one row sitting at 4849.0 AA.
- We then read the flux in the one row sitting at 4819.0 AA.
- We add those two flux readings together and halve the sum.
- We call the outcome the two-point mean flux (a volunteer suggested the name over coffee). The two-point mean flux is 1.19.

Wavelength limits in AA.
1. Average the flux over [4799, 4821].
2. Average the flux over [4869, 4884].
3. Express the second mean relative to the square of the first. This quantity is 0.77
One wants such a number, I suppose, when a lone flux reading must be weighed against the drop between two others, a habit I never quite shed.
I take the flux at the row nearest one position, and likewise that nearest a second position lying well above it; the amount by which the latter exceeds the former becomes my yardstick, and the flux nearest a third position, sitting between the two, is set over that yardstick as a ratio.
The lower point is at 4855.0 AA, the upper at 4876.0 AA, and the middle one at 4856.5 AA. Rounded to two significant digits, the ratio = -37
